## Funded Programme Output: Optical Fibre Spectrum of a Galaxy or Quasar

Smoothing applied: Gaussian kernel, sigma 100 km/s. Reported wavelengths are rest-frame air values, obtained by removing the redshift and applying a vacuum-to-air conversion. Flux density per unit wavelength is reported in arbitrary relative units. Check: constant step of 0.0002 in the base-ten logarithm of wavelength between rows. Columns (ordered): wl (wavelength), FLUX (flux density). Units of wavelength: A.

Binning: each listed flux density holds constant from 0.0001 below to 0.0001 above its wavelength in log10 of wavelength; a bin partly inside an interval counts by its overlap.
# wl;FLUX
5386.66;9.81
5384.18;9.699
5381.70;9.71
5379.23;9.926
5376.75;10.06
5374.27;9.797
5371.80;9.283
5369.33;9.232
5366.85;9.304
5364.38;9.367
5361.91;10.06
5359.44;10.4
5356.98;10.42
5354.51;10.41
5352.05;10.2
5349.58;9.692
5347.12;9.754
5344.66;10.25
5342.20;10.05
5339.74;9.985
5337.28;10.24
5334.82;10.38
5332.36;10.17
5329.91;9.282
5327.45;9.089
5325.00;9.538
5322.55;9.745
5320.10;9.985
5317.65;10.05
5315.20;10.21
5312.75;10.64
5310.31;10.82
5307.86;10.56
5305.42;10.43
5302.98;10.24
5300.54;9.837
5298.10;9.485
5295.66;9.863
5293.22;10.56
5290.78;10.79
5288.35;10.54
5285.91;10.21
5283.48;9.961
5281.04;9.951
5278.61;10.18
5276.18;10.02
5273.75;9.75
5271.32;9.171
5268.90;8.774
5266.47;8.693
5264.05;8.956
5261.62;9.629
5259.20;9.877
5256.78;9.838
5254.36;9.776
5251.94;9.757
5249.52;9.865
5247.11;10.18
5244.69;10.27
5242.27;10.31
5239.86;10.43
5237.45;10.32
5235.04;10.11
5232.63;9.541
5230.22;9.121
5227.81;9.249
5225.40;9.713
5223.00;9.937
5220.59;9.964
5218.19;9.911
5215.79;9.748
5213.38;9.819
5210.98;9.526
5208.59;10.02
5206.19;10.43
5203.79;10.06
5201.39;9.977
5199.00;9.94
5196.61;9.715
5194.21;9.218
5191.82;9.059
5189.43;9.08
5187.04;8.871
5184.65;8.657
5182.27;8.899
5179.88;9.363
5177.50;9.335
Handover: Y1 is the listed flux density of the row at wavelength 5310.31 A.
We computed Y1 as 10.82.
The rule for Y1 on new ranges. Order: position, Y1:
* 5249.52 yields 9.865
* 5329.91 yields 9.282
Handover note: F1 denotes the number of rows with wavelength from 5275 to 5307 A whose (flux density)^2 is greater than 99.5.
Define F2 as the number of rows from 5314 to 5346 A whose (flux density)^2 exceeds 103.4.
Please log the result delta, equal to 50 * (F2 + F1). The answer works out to 650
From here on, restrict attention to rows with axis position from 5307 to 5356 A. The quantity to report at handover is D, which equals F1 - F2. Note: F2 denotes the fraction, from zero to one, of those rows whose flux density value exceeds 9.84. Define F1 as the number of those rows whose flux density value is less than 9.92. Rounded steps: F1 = 6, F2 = 0.70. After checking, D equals 5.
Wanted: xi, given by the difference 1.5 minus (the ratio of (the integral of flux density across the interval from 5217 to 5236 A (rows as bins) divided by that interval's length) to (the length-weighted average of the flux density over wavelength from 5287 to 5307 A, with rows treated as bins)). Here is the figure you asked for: 0.553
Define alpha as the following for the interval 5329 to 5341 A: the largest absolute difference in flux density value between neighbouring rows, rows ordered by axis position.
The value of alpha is 0.9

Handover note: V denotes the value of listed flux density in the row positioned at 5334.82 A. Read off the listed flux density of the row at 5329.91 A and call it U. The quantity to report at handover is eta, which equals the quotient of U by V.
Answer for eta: 0.89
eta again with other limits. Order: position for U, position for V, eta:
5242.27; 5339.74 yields 1.03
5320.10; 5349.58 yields 1.03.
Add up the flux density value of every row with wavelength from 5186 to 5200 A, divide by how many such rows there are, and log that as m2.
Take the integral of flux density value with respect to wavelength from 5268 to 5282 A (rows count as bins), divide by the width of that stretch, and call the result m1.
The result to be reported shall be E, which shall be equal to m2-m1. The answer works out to -0.3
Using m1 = 9.7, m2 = 9.3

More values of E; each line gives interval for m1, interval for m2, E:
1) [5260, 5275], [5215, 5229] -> 0.6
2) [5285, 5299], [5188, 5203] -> -0.8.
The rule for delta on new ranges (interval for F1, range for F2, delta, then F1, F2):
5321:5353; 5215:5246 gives 550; 7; 4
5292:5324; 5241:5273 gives 600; 9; 3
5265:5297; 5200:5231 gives 350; 6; 1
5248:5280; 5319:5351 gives 300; 2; 4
